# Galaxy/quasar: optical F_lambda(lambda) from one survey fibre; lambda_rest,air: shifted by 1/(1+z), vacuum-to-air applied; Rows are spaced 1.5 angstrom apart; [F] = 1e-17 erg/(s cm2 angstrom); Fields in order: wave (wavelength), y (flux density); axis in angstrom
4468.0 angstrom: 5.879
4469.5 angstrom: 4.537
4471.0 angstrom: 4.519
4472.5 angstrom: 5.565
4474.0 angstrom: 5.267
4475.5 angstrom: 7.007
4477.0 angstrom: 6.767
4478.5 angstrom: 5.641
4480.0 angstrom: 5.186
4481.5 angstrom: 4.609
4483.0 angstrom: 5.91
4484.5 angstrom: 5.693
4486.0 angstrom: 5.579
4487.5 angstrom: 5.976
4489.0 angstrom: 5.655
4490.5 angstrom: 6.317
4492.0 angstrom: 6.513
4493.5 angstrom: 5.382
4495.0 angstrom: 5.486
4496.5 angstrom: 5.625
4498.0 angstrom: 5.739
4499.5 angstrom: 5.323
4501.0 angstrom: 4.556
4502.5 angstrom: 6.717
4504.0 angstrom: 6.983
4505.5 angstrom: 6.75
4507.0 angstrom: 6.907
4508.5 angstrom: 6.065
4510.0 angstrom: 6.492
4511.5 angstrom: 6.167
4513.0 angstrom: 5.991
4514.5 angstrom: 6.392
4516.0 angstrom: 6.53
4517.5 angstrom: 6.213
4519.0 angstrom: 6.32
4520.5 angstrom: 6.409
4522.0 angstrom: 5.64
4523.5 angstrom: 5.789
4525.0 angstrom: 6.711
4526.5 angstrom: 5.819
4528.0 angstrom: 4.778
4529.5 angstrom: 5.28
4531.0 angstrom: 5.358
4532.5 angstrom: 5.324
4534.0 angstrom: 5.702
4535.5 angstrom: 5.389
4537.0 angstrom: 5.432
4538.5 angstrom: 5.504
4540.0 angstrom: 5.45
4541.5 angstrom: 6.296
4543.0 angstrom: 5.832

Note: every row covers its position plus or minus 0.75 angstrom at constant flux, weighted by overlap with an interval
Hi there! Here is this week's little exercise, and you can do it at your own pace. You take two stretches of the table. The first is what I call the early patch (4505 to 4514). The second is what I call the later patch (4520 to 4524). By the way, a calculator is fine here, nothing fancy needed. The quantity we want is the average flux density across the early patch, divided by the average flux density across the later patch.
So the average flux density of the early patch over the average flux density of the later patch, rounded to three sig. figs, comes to 1.08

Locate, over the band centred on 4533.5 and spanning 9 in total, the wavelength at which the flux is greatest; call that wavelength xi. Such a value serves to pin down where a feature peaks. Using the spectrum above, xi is 4534.0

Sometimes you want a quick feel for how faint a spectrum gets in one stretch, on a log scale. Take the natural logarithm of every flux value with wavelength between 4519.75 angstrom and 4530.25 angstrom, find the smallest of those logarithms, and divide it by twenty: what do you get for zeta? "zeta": 0.0782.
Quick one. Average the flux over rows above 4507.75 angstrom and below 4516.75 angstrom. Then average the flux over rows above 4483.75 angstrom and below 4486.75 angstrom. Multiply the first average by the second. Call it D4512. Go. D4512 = 35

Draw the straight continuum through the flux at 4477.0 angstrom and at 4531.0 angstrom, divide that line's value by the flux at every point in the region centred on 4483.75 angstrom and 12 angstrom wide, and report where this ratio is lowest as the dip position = 4487.5 angstrom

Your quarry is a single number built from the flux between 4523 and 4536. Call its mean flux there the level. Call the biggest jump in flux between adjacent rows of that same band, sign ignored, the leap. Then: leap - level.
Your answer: -4.53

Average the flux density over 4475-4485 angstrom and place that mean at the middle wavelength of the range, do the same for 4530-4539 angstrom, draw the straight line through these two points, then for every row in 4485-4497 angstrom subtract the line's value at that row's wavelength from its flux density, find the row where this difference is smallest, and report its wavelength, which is 4493.5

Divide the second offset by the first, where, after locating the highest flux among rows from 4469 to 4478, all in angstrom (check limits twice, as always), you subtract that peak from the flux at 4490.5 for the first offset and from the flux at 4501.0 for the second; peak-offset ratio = 3.6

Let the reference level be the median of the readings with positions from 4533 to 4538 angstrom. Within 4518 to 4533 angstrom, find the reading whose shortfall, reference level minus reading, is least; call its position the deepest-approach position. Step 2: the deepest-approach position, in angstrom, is 4525.0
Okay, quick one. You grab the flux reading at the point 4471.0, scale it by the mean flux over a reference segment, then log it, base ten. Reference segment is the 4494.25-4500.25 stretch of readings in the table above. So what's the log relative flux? -0.09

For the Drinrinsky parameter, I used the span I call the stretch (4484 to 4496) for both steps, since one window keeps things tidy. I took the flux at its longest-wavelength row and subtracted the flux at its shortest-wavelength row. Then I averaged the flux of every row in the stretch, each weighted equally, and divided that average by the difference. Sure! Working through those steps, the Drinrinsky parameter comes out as -28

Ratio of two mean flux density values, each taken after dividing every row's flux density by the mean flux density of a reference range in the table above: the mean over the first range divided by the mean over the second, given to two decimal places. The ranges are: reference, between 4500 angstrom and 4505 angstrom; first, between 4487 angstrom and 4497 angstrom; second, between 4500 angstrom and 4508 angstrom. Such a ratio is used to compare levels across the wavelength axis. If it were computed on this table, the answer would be 0.92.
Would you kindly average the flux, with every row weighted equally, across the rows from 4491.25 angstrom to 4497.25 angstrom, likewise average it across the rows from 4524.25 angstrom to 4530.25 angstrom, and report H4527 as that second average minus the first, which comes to -0.10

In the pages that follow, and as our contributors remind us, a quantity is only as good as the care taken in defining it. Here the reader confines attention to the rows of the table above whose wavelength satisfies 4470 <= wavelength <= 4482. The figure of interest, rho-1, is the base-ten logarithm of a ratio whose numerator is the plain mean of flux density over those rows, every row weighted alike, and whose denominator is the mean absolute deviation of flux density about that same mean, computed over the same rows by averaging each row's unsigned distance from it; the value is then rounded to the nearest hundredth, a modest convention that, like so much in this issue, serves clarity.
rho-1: 0.92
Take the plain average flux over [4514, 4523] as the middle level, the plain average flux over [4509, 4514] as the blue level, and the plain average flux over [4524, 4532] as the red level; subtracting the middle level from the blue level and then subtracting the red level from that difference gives -5.6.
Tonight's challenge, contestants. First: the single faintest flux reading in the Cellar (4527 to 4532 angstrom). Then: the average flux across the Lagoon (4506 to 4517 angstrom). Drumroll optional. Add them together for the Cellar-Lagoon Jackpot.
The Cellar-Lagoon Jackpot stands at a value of 11.1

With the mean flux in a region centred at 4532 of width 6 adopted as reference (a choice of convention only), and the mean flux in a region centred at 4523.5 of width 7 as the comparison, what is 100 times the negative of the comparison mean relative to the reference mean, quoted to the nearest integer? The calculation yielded -112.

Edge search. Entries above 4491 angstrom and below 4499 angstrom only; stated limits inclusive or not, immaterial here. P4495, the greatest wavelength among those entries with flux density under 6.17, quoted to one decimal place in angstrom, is 4498.0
